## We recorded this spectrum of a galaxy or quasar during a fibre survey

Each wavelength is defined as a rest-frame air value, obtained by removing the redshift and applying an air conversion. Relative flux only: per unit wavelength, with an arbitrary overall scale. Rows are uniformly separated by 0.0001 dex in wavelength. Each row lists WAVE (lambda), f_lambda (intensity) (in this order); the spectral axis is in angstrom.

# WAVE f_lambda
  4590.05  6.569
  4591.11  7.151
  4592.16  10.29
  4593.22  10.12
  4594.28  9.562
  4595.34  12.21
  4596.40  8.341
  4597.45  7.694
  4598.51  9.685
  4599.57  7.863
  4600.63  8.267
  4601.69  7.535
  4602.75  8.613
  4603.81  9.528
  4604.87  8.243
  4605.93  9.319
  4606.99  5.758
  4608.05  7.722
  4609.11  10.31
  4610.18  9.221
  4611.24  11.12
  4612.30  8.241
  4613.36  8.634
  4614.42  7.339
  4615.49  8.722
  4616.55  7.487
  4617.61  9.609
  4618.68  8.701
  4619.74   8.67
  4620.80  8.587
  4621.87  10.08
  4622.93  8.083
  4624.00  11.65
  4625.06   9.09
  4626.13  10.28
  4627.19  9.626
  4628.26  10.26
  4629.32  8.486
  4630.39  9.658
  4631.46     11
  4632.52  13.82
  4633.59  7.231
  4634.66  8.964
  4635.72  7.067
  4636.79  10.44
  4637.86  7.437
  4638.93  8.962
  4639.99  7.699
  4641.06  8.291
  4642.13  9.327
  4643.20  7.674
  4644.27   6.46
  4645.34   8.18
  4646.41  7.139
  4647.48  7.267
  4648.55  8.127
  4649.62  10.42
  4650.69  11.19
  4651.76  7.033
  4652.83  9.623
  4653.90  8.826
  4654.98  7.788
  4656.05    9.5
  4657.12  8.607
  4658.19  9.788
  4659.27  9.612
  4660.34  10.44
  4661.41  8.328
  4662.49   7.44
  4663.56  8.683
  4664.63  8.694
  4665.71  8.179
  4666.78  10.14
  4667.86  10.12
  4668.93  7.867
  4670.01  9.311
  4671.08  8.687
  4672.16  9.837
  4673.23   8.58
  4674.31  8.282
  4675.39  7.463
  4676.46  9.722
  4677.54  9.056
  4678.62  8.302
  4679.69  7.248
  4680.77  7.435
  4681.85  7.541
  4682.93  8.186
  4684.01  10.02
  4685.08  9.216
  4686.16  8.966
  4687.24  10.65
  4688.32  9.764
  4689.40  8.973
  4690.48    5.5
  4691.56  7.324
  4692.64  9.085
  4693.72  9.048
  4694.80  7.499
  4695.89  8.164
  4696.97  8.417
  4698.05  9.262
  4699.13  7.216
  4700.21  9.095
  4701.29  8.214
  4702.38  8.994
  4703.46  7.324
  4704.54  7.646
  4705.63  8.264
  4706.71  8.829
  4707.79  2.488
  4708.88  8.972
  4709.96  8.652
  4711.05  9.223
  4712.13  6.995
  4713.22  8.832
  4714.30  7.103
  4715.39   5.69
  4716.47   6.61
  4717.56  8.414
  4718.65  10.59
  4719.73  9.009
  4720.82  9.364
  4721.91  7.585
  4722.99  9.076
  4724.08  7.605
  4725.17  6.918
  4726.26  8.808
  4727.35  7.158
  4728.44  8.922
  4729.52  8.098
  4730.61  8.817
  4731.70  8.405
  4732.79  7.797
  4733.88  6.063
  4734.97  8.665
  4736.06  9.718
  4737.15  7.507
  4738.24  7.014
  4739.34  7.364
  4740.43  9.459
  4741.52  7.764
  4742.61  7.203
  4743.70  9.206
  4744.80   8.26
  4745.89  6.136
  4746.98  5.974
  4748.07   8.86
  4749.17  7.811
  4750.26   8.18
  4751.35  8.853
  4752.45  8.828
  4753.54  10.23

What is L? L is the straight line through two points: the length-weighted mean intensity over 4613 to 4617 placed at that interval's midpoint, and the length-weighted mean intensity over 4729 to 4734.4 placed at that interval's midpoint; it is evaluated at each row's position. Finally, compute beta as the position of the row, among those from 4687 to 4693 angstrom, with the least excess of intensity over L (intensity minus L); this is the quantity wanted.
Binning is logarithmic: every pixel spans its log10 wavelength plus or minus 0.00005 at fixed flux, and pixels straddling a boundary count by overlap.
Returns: 4690.48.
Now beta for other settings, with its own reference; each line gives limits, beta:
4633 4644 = 4635.72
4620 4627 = 4622.93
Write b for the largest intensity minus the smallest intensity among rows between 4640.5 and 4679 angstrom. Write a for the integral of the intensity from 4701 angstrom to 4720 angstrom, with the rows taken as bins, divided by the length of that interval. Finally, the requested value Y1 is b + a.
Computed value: 12.6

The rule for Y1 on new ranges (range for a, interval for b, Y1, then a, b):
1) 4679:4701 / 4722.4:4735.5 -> 11.4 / 8.4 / 3.0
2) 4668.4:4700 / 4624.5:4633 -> 13.8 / 8.5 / 5.3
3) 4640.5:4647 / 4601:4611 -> 12.4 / 7.8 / 4.6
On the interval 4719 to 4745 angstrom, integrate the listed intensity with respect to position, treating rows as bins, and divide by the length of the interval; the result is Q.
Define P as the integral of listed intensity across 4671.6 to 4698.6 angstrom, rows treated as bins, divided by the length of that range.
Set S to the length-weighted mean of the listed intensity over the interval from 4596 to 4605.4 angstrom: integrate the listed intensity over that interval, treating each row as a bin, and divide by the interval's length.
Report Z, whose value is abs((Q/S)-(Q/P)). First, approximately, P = 8.5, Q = 8.17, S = 8.4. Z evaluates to 0.013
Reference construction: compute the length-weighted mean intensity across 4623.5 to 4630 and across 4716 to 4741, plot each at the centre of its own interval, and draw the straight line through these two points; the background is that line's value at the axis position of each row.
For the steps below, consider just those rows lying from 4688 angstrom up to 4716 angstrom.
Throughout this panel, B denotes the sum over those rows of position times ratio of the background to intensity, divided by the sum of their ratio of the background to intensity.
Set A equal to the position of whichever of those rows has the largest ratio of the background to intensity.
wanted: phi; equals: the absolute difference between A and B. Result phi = 5.4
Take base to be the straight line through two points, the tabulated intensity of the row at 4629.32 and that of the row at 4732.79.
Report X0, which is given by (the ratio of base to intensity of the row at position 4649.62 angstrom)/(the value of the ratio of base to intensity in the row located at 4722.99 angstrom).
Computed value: 0.93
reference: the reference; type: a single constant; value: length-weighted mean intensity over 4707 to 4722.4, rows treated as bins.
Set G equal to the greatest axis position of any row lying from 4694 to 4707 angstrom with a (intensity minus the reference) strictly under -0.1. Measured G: 4704.54 angstrom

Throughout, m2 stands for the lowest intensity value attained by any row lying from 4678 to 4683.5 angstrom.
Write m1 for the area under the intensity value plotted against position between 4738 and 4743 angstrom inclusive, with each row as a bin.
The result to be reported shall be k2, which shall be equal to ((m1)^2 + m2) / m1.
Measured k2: 39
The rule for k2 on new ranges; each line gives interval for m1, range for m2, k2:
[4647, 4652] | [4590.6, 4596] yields 45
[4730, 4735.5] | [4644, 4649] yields 44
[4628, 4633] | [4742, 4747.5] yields 53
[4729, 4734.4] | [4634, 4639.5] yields 43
